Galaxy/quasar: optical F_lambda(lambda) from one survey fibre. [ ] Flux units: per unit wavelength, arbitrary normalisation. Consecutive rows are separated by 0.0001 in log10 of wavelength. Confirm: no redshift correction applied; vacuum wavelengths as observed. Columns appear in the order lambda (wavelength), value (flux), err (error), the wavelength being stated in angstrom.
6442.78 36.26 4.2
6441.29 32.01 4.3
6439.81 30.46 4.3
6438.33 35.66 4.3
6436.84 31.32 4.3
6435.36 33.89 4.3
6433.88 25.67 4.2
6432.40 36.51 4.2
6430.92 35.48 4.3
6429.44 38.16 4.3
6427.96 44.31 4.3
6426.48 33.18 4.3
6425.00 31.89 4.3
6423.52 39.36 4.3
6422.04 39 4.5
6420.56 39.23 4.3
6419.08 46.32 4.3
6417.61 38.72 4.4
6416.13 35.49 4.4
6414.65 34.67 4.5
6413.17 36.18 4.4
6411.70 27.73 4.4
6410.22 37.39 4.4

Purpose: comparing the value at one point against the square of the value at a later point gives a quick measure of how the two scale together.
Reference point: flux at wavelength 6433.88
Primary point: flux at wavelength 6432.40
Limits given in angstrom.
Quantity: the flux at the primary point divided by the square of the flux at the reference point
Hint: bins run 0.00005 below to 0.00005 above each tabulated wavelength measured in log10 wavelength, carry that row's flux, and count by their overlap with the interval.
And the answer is 0.055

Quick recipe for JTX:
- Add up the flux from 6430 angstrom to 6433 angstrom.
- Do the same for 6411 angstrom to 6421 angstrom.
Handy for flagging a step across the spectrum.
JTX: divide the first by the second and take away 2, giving -1.7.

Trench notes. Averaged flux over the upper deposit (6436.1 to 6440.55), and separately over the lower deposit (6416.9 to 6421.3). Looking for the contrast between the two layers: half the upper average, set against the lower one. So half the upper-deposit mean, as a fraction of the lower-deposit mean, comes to 0.39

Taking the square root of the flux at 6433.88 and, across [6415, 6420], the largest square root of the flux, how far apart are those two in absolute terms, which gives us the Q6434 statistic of 1.7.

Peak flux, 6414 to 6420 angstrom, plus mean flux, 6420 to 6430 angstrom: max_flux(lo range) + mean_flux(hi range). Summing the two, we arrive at 84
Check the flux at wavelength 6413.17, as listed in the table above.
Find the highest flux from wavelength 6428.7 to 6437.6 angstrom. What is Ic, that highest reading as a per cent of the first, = 105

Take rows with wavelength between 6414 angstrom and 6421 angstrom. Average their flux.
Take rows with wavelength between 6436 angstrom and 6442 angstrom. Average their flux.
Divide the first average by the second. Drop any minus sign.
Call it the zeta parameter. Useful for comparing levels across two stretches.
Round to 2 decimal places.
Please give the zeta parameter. 1.20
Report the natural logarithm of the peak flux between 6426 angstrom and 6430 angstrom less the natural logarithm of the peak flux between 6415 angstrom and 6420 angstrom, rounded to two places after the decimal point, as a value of -0.04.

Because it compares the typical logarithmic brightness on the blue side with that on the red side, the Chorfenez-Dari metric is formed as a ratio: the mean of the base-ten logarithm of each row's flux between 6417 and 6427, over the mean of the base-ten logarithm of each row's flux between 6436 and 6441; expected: 1.05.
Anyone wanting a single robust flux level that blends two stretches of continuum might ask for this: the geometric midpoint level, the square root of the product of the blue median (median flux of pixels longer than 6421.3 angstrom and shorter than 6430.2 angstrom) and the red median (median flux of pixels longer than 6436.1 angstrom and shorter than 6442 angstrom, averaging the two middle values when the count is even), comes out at 35.0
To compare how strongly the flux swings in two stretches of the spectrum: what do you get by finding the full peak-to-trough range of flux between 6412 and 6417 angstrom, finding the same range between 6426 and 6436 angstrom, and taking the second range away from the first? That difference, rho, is -17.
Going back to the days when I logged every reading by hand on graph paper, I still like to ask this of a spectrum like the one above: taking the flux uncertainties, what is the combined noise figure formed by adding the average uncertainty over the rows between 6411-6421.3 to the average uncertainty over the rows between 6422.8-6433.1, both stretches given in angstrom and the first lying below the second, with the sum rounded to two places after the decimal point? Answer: 8.67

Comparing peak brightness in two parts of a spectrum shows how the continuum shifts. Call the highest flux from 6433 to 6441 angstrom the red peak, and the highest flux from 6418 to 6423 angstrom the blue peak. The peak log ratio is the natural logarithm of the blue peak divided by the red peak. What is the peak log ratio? 0.26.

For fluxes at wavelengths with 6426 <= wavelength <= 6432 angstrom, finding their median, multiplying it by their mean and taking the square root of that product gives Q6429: 37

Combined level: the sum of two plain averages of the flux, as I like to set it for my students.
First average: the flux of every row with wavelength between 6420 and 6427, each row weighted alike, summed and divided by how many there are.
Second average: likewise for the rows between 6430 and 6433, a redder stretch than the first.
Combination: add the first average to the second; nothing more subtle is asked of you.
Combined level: 73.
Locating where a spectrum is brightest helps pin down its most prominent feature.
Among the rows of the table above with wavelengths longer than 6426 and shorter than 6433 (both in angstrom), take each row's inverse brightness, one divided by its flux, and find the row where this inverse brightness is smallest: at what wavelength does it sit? 6427.96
